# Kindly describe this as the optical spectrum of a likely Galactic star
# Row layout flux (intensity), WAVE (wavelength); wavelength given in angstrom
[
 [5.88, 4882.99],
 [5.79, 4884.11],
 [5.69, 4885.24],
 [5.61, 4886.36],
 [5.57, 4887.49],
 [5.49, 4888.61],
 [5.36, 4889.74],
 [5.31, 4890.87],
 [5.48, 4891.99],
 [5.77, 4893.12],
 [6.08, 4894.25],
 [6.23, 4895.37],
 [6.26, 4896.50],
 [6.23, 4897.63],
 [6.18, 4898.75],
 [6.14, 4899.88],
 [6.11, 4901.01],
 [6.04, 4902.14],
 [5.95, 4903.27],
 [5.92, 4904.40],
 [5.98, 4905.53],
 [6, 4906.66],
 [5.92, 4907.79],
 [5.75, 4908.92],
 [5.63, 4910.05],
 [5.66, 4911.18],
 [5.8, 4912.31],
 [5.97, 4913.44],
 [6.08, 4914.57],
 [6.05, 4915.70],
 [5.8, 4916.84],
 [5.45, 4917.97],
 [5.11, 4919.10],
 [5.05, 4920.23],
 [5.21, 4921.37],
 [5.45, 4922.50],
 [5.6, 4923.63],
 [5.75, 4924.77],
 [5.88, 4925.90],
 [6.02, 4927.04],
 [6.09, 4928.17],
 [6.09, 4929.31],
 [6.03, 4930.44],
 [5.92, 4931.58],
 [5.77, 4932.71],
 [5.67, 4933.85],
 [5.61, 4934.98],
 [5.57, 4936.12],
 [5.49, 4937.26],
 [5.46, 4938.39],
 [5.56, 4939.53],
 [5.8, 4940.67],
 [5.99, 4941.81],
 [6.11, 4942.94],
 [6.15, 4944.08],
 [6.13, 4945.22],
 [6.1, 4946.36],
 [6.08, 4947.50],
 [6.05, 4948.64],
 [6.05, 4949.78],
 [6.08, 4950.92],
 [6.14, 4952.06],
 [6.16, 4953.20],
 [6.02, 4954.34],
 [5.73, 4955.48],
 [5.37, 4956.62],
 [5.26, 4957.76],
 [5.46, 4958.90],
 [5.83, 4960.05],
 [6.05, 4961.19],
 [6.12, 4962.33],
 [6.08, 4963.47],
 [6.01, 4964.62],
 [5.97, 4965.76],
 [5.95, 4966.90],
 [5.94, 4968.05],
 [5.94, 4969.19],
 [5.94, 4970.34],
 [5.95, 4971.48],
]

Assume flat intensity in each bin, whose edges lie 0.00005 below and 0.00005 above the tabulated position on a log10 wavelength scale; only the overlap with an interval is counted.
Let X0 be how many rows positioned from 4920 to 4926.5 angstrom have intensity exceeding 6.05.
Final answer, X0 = 0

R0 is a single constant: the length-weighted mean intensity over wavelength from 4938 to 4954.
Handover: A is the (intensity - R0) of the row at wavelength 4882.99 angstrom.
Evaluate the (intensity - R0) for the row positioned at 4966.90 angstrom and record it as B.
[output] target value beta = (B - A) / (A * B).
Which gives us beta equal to 14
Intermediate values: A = -0.11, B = -0.04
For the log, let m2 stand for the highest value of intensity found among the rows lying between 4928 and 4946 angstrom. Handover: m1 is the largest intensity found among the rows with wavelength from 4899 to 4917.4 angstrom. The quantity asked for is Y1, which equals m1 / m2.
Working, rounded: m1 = 6.14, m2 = 6.15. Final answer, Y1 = 1.00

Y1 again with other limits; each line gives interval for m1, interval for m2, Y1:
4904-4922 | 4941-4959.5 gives 0.99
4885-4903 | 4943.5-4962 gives 1.02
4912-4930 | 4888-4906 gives 0.97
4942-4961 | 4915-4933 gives 1.01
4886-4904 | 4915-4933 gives 1.03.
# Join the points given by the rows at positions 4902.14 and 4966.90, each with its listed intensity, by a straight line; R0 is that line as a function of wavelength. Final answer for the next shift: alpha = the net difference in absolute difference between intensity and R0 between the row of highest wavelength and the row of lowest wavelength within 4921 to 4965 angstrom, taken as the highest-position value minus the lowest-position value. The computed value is -0.7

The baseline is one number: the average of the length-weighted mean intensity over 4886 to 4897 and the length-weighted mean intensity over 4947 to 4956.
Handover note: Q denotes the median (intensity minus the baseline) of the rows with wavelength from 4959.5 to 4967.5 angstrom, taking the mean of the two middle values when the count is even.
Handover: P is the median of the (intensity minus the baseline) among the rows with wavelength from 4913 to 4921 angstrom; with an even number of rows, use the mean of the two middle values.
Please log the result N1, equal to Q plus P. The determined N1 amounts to 0.06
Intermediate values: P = -0.08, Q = 0.13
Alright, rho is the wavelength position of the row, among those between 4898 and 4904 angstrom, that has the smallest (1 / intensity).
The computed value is 4898.75 angstrom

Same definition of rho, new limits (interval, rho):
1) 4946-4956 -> 4953.20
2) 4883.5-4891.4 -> 4884.11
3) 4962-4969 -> 4962.33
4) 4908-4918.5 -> 4914.57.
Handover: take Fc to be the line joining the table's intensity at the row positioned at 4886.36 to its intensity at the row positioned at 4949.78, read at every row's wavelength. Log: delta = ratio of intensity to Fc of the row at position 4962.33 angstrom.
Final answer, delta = 1.00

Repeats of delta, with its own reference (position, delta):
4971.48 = 0.96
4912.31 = 1.00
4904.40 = 1.03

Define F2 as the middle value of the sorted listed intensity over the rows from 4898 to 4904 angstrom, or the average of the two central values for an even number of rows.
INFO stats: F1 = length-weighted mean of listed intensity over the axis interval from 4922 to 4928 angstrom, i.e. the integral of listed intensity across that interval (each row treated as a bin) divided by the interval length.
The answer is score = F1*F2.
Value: 35.2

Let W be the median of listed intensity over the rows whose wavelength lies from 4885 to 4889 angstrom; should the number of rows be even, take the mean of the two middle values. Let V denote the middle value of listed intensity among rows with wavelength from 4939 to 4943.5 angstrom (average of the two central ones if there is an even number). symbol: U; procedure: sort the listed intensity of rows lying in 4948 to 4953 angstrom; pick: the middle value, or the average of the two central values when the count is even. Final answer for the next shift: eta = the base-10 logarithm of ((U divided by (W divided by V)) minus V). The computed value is -0.3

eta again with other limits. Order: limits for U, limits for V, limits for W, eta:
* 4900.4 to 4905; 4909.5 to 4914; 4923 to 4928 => -0.8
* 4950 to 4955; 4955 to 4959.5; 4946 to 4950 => -1.4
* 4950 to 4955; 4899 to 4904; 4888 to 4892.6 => -0.1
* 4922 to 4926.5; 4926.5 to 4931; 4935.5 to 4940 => -0.8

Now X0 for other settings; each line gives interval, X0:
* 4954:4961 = 0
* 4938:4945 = 2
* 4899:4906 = 2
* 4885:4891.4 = 0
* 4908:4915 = 1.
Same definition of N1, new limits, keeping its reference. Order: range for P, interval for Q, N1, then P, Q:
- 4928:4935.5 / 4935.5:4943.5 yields -0.26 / 0.04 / -0.31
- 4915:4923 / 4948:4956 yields -0.25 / -0.43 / 0.17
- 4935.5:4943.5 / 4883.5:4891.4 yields -0.61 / -0.31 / -0.31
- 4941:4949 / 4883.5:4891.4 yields -0.08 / 0.22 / -0.31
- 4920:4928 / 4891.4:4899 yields 0.03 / -0.28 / 0.30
